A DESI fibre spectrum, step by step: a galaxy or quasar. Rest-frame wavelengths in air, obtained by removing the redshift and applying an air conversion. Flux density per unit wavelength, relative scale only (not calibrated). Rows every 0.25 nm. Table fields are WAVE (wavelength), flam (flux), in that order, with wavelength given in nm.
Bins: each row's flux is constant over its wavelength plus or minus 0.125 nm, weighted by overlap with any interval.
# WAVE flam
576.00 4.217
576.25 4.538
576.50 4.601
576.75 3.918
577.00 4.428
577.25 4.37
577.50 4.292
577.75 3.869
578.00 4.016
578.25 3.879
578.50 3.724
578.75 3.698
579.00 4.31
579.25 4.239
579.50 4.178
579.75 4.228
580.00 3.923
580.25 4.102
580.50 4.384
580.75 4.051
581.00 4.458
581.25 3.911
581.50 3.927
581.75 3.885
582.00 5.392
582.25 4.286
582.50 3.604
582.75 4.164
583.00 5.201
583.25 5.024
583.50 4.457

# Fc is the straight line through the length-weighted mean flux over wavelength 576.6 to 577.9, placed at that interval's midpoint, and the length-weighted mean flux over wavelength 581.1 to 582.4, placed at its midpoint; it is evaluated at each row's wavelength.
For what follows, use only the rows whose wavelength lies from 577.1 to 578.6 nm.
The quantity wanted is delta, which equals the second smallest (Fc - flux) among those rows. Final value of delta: -0.1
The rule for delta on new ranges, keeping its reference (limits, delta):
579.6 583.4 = -0.9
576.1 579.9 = -0.4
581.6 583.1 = -0.9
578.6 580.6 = -0.1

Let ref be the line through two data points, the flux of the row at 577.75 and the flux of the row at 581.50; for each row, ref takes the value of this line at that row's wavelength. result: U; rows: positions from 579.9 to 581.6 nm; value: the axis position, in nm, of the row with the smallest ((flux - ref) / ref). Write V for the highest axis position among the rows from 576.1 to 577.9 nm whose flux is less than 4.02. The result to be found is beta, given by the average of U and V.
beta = 579.50 nm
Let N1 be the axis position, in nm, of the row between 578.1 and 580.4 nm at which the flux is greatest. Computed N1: 579.00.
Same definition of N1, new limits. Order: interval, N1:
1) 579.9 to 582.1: 582.00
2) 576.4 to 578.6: 576.50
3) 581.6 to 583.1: 582.00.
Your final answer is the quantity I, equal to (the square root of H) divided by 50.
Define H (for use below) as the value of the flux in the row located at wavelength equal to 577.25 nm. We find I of 0.0418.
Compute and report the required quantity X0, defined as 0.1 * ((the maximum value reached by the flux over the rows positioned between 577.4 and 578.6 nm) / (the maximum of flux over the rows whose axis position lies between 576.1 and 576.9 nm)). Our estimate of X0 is 0.093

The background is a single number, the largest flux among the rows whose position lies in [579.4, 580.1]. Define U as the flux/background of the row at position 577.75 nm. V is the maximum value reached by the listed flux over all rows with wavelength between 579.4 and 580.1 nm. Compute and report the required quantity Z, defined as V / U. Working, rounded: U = 0.92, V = 4.228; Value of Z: 4.6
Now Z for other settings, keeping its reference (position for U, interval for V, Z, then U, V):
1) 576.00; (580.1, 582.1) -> 5.4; 1.00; 5.392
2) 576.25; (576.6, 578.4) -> 4.1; 1.07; 4.428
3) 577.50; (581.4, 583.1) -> 5.3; 1.02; 5.392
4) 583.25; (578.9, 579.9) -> 3.6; 1.19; 4.31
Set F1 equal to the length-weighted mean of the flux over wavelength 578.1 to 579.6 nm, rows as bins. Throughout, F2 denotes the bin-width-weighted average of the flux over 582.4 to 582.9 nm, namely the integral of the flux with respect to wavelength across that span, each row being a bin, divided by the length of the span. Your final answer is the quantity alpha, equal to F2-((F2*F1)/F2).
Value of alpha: 0.0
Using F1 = 4.00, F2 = 3.96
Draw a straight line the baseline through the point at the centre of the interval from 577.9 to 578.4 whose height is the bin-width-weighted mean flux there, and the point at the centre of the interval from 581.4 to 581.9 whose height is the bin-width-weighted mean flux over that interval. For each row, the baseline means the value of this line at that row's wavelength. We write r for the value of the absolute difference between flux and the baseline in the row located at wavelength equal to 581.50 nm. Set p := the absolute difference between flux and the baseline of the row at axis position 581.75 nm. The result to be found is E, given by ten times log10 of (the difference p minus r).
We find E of -13.4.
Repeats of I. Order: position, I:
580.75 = 0.0403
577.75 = 0.0393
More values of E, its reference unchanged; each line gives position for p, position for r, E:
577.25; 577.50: -10.9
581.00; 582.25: -7.2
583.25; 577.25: -2.4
